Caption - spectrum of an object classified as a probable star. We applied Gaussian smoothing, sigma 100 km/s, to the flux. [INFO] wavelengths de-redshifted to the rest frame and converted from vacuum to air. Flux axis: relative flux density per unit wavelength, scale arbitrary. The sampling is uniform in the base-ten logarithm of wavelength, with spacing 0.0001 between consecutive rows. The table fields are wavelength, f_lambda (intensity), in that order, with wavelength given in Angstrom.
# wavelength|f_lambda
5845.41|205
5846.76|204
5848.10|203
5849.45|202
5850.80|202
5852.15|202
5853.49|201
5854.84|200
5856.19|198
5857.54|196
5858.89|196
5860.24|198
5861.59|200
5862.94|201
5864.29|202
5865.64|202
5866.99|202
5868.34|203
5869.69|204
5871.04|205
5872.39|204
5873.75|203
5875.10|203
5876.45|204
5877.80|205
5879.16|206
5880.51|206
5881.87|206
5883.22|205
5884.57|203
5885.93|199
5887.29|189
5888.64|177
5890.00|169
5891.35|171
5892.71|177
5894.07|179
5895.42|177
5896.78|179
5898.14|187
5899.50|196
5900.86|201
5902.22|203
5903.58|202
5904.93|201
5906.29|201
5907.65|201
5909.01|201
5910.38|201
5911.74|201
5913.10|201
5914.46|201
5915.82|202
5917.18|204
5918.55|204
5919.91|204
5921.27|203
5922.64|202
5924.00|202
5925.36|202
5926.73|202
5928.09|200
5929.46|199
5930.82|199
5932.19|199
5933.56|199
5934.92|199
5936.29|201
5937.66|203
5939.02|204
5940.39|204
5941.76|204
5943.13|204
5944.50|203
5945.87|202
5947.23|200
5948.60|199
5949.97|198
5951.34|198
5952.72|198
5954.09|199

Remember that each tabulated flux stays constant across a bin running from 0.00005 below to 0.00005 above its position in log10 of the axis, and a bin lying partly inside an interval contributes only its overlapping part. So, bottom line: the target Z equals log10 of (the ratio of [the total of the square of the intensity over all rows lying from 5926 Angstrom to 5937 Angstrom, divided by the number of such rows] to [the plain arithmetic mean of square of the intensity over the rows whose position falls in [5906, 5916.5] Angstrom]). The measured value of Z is -0.006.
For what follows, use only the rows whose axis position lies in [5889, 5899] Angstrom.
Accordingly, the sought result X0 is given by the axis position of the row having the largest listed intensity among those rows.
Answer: 5898.14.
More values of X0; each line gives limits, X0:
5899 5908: 5902.22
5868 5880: 5879.16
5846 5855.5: 5846.76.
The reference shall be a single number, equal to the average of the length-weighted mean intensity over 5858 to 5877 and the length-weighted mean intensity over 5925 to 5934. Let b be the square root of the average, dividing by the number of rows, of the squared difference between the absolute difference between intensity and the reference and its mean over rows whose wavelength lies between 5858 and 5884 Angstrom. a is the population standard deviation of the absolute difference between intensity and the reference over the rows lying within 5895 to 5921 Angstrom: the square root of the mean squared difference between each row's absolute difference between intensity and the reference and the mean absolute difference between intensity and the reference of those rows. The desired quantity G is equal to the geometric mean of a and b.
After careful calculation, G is 3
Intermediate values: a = 7.1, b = 1.6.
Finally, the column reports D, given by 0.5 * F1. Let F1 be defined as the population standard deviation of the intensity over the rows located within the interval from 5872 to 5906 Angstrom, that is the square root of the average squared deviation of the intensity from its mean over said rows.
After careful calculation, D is 6.3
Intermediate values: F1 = 13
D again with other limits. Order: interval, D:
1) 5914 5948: 0.9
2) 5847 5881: 1.3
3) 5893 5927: 4.0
